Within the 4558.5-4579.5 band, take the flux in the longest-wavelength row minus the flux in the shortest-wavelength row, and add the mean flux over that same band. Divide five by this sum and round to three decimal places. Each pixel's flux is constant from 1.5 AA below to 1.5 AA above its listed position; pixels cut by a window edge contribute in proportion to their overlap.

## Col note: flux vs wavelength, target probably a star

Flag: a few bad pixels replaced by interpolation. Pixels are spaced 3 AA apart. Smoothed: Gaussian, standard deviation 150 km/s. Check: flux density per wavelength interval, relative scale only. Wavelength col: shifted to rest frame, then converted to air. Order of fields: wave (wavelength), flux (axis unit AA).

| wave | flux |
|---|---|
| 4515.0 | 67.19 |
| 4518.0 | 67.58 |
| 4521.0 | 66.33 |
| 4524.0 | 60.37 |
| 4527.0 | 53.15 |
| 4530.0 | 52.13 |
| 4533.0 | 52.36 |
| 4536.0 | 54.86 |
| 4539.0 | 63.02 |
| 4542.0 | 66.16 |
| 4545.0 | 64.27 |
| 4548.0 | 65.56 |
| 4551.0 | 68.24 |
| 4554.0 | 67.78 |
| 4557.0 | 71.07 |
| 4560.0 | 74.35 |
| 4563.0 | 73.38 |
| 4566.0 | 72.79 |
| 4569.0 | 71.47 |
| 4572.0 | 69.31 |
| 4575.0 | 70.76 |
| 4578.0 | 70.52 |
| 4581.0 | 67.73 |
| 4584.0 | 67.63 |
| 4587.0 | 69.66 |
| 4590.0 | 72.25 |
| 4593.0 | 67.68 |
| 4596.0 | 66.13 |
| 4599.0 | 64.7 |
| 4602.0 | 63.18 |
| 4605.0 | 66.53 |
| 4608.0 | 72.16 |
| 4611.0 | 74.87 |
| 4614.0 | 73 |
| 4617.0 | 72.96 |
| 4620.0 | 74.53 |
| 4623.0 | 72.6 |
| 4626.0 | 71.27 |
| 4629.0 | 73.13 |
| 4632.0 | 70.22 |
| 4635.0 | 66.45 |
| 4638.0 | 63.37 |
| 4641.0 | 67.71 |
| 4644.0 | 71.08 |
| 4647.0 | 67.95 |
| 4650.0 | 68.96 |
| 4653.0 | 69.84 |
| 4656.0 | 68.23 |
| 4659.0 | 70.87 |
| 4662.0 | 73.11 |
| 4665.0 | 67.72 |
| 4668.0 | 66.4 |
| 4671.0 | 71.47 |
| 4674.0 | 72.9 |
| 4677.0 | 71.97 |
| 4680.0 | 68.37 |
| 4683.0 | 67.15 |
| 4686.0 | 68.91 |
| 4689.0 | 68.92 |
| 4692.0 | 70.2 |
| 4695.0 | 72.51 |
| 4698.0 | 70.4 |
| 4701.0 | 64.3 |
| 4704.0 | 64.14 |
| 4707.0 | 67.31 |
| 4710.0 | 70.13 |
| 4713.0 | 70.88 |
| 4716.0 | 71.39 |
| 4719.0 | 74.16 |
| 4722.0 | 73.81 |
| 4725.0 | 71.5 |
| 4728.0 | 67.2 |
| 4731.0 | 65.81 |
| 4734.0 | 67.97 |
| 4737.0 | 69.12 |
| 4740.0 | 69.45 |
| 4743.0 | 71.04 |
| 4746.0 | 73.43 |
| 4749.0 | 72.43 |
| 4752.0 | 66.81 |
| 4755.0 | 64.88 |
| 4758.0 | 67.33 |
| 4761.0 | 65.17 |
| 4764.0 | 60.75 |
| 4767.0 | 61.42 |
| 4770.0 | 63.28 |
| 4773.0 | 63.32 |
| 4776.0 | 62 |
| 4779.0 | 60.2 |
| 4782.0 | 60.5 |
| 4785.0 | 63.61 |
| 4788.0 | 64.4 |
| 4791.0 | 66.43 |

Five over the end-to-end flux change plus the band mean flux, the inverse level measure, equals 0.074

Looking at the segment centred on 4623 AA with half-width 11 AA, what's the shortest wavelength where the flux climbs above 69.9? 4614.0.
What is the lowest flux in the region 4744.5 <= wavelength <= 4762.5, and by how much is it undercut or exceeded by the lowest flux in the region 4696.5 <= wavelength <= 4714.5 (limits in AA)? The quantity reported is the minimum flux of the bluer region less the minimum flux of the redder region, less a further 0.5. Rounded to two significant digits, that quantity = -1.2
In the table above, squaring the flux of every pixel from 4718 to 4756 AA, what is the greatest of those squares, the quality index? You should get 5500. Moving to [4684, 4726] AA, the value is 5500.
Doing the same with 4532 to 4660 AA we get 5606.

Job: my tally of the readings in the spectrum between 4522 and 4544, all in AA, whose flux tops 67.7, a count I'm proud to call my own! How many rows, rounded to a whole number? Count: 0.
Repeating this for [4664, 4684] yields 5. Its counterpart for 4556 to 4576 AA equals 7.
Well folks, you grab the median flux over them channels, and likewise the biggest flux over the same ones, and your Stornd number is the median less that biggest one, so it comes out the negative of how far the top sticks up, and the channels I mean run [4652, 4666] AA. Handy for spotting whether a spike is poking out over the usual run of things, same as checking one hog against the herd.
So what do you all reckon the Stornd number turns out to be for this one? -3.3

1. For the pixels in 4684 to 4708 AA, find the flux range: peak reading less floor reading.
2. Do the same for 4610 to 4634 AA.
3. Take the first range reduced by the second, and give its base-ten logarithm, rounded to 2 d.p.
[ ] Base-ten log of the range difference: 0.57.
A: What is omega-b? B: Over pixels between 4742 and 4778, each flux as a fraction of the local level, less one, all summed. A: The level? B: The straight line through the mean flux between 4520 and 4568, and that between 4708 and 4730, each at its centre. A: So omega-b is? -1.1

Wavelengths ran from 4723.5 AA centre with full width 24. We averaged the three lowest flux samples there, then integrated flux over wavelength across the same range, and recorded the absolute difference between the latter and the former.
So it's 1621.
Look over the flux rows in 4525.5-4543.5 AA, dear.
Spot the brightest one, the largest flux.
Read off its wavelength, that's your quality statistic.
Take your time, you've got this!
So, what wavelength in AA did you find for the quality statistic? 4542.0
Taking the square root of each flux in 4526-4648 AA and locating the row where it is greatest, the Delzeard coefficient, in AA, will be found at 4611.0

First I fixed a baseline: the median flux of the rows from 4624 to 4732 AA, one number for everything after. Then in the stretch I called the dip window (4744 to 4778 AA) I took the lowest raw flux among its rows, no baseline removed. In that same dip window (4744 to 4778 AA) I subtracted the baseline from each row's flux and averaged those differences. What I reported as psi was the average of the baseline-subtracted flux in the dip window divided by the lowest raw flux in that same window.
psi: -0.073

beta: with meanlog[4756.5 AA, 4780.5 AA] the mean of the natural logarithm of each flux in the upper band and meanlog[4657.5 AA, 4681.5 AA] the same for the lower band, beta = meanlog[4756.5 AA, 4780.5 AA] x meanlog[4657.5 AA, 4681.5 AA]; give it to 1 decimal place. 17.6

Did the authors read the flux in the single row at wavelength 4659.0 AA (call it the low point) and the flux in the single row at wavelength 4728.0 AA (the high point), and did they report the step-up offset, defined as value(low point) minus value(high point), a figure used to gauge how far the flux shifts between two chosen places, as 4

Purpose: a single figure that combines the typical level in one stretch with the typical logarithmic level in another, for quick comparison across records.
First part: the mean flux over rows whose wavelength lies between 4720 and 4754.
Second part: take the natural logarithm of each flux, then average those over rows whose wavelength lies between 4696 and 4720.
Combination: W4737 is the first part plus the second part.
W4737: 74.1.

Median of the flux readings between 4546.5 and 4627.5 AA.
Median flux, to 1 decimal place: 70.8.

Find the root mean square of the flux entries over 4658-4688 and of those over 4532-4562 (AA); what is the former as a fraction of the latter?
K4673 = 1.074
